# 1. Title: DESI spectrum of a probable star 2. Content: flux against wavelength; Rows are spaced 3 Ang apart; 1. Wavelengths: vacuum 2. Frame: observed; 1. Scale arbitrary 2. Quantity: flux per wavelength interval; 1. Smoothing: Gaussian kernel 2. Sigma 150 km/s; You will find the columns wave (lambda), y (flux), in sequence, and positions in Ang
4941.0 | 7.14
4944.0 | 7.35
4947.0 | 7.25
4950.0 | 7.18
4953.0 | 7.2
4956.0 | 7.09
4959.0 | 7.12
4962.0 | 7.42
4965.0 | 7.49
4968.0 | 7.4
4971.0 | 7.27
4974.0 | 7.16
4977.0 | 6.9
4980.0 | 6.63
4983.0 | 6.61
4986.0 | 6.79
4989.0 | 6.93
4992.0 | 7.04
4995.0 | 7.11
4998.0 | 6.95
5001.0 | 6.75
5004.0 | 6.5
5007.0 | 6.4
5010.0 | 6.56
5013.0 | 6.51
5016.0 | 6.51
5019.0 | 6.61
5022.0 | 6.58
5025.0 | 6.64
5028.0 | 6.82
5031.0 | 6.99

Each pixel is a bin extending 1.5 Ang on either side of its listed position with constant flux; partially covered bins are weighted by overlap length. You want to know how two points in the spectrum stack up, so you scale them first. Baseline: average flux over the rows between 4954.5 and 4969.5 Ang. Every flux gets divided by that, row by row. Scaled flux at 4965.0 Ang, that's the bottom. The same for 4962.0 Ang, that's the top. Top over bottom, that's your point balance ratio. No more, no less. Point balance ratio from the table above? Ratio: 0.99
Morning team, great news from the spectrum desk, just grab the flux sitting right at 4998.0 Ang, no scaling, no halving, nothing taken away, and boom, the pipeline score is 6.95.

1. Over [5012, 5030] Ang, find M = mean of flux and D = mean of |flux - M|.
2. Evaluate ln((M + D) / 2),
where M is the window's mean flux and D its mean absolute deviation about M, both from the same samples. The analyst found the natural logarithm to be 1.21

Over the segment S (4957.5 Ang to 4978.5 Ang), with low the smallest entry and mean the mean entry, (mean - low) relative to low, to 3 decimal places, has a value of 0.051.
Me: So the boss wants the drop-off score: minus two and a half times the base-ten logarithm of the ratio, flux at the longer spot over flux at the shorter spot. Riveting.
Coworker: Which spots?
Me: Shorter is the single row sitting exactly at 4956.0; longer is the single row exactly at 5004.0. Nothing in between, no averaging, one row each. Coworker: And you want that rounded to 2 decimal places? 0.09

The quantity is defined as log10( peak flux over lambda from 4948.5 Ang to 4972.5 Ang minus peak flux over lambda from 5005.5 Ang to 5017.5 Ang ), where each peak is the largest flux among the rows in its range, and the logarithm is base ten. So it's 0.0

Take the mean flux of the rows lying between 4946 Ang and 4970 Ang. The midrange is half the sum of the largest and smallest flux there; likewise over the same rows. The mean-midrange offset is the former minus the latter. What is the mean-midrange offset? -0.021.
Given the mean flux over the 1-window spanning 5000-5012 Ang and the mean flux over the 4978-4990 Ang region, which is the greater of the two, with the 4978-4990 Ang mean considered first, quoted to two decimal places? 6.74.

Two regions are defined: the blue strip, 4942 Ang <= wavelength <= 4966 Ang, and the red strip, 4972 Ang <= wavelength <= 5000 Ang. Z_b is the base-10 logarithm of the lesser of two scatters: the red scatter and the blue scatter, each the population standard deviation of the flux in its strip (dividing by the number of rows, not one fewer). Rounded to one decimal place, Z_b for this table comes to -0.9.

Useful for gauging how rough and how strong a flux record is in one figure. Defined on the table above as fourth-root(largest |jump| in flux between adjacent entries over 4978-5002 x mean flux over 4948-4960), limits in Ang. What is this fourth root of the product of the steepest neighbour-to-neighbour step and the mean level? 1.09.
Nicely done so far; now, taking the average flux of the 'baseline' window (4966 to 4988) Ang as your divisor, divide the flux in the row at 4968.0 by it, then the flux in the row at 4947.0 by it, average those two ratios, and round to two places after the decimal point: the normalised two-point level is 1.05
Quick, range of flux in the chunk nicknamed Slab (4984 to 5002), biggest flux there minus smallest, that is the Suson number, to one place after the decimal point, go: 0.4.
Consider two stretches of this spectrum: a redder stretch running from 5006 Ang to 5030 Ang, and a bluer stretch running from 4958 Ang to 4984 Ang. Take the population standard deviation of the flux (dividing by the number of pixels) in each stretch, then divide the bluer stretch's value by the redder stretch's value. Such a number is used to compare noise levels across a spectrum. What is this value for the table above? 2.7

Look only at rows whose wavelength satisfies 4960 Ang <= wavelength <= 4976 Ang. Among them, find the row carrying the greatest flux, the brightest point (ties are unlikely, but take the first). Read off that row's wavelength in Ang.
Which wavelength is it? 4965.0 Ang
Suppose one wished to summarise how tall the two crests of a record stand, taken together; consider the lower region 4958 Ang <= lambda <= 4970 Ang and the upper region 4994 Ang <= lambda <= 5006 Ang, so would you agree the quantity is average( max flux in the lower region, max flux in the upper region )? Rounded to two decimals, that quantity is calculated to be 7.30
